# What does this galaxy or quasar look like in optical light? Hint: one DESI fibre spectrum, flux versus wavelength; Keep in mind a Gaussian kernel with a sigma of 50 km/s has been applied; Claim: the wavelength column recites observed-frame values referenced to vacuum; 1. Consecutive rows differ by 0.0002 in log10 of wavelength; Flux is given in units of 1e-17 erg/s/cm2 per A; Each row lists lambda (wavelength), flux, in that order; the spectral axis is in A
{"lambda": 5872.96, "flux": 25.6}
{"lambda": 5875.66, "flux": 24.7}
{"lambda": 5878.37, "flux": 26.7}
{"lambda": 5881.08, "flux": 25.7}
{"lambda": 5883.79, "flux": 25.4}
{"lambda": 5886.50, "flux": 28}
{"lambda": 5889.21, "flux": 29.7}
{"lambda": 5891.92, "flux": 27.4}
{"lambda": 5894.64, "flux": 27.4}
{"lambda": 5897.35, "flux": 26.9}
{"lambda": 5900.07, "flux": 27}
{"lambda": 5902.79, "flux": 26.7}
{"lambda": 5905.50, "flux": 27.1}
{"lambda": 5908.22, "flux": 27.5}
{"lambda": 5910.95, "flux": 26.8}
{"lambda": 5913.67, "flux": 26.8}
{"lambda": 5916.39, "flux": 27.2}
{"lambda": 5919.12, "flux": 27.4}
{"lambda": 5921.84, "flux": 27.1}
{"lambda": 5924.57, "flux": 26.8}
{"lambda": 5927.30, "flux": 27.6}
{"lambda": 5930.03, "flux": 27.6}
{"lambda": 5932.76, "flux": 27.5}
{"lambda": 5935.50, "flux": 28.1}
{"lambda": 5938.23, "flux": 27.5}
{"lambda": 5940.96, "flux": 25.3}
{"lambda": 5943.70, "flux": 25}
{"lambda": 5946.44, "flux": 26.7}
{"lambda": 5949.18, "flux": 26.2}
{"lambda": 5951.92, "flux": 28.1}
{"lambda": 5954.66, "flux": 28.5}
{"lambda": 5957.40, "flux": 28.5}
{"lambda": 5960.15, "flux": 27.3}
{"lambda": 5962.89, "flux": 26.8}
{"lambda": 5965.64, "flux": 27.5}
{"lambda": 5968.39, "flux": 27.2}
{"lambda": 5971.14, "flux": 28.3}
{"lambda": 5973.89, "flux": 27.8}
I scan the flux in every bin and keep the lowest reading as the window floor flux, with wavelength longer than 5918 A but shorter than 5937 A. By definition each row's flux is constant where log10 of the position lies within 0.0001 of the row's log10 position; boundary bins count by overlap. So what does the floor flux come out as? 26.8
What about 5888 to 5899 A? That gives 26.9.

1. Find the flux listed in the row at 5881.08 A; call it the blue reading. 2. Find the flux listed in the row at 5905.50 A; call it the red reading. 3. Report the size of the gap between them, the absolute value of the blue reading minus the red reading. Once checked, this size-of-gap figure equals 1.4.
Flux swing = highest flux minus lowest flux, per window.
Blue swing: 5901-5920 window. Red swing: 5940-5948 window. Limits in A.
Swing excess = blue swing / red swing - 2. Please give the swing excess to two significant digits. -1.5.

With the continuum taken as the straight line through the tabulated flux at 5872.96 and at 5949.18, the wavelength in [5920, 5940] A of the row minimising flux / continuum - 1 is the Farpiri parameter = 5924.57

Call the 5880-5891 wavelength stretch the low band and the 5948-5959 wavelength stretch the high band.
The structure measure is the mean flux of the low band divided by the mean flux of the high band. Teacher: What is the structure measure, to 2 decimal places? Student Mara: 0.98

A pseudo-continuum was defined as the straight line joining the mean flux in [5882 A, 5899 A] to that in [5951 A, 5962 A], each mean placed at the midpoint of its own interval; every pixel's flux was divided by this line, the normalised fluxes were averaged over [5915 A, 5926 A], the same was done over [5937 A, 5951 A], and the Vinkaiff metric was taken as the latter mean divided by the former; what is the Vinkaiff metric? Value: 0.96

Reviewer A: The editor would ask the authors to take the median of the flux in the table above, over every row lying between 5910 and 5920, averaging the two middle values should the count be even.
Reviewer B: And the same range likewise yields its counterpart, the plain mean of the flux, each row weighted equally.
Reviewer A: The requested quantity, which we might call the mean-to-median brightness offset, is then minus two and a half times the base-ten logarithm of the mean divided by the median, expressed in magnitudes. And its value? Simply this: -0.0020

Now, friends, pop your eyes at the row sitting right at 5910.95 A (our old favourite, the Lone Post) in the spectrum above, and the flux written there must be 26.8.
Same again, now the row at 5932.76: 27.5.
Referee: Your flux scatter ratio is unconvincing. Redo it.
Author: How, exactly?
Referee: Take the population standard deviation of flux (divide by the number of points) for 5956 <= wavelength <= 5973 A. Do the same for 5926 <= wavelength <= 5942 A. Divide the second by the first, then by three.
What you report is 0.50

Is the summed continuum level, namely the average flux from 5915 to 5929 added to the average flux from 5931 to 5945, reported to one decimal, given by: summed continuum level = 53.9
